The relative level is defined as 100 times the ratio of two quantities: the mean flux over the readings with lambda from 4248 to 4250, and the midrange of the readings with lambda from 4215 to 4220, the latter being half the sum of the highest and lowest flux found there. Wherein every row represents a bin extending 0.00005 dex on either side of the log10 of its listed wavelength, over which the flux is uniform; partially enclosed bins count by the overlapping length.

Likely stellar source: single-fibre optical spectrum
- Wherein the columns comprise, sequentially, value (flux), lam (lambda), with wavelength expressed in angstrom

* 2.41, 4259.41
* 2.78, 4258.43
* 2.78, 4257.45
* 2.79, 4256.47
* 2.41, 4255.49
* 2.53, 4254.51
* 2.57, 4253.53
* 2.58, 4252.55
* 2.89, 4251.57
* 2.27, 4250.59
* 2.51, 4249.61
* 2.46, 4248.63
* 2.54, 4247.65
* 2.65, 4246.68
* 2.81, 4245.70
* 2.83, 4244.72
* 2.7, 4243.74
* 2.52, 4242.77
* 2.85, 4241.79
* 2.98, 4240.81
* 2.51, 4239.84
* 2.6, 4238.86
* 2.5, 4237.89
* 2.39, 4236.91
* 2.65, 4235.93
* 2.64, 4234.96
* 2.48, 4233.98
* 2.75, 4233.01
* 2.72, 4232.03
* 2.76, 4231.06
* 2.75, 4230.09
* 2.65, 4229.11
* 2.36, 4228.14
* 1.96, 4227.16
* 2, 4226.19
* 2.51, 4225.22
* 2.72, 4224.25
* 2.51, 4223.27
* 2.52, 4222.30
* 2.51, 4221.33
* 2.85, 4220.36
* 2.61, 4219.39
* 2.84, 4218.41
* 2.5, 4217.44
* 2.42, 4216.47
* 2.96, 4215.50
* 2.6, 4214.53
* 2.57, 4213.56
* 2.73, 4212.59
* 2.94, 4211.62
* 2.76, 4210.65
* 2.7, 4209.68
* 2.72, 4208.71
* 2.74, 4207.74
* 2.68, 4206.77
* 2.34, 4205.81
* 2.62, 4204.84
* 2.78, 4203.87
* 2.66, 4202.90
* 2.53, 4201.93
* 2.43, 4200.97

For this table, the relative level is 92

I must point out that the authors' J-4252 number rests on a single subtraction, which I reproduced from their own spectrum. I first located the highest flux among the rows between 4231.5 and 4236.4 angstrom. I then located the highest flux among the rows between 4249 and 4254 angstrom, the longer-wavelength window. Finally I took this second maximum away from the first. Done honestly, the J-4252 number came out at -0.14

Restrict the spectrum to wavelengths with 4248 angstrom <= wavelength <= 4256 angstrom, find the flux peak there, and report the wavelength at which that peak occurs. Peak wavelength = 4251.57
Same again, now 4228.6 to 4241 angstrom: 4240.81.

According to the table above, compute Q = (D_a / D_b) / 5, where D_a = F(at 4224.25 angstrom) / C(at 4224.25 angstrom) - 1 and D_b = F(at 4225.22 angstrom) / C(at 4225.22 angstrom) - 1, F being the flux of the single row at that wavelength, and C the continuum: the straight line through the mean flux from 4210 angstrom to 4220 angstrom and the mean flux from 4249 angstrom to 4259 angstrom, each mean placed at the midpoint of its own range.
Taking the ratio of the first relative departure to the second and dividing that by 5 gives -0.1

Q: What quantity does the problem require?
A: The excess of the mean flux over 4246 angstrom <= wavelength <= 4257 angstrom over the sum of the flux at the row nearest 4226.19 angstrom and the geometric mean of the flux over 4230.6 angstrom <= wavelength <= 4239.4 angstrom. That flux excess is -2.04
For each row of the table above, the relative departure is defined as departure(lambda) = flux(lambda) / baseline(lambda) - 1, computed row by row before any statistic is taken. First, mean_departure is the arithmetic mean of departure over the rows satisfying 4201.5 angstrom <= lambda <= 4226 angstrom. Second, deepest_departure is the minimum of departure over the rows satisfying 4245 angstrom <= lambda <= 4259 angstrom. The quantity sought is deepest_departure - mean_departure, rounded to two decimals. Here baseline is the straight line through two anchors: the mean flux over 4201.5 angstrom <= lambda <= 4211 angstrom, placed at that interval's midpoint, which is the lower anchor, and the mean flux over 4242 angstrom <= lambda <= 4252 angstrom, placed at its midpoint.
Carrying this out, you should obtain -0.13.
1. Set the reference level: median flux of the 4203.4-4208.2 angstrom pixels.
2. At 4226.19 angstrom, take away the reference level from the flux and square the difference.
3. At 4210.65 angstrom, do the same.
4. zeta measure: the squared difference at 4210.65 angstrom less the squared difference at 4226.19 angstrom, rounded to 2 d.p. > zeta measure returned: -0.46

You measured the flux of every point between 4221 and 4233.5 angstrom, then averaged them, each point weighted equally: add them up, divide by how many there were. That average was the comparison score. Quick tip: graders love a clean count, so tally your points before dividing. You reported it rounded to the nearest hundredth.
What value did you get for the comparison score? 2.52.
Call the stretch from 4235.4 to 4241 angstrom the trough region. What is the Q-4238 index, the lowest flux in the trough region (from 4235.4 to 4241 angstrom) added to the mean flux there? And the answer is 5.0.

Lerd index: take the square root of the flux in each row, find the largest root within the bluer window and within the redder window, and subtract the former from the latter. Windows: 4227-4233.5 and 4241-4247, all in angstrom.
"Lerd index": 0.03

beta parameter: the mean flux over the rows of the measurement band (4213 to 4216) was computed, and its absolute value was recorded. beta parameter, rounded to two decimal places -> 2.71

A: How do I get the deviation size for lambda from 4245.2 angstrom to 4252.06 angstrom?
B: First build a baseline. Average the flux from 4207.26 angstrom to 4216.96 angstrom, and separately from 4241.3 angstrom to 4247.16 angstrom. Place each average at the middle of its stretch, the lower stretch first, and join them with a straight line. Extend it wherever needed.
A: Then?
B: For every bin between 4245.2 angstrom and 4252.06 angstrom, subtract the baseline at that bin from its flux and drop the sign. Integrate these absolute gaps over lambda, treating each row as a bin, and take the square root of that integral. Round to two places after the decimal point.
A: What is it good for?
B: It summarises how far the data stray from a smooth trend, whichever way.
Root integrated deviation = 1.19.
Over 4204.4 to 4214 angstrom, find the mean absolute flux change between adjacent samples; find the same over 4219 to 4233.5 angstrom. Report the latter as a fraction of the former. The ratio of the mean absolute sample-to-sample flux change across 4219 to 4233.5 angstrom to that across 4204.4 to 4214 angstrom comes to 1.18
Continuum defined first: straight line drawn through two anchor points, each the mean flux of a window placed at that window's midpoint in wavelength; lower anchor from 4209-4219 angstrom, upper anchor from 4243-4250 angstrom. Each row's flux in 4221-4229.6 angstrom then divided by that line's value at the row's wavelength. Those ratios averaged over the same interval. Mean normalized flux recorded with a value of 0.901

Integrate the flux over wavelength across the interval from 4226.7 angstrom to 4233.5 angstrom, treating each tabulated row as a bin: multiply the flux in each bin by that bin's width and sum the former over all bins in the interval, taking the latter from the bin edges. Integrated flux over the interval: 17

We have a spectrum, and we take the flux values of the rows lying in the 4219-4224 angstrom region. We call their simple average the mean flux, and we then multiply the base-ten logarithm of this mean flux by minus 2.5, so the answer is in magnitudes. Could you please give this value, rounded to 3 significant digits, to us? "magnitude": -1.04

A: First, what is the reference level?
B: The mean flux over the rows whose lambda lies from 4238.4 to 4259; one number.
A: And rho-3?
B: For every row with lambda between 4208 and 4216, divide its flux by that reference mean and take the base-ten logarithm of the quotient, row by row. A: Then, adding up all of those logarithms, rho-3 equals 0.13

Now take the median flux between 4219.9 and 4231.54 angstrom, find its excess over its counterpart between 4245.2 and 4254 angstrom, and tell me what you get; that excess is -0.055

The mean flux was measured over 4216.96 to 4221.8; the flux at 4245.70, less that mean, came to 0.15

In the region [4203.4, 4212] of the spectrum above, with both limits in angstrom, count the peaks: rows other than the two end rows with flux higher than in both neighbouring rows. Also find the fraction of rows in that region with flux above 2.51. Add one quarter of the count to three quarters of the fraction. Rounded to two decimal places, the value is 0.92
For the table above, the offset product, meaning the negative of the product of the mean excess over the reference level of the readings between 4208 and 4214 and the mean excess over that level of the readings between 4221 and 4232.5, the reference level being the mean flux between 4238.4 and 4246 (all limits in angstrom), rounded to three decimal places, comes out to 0.003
